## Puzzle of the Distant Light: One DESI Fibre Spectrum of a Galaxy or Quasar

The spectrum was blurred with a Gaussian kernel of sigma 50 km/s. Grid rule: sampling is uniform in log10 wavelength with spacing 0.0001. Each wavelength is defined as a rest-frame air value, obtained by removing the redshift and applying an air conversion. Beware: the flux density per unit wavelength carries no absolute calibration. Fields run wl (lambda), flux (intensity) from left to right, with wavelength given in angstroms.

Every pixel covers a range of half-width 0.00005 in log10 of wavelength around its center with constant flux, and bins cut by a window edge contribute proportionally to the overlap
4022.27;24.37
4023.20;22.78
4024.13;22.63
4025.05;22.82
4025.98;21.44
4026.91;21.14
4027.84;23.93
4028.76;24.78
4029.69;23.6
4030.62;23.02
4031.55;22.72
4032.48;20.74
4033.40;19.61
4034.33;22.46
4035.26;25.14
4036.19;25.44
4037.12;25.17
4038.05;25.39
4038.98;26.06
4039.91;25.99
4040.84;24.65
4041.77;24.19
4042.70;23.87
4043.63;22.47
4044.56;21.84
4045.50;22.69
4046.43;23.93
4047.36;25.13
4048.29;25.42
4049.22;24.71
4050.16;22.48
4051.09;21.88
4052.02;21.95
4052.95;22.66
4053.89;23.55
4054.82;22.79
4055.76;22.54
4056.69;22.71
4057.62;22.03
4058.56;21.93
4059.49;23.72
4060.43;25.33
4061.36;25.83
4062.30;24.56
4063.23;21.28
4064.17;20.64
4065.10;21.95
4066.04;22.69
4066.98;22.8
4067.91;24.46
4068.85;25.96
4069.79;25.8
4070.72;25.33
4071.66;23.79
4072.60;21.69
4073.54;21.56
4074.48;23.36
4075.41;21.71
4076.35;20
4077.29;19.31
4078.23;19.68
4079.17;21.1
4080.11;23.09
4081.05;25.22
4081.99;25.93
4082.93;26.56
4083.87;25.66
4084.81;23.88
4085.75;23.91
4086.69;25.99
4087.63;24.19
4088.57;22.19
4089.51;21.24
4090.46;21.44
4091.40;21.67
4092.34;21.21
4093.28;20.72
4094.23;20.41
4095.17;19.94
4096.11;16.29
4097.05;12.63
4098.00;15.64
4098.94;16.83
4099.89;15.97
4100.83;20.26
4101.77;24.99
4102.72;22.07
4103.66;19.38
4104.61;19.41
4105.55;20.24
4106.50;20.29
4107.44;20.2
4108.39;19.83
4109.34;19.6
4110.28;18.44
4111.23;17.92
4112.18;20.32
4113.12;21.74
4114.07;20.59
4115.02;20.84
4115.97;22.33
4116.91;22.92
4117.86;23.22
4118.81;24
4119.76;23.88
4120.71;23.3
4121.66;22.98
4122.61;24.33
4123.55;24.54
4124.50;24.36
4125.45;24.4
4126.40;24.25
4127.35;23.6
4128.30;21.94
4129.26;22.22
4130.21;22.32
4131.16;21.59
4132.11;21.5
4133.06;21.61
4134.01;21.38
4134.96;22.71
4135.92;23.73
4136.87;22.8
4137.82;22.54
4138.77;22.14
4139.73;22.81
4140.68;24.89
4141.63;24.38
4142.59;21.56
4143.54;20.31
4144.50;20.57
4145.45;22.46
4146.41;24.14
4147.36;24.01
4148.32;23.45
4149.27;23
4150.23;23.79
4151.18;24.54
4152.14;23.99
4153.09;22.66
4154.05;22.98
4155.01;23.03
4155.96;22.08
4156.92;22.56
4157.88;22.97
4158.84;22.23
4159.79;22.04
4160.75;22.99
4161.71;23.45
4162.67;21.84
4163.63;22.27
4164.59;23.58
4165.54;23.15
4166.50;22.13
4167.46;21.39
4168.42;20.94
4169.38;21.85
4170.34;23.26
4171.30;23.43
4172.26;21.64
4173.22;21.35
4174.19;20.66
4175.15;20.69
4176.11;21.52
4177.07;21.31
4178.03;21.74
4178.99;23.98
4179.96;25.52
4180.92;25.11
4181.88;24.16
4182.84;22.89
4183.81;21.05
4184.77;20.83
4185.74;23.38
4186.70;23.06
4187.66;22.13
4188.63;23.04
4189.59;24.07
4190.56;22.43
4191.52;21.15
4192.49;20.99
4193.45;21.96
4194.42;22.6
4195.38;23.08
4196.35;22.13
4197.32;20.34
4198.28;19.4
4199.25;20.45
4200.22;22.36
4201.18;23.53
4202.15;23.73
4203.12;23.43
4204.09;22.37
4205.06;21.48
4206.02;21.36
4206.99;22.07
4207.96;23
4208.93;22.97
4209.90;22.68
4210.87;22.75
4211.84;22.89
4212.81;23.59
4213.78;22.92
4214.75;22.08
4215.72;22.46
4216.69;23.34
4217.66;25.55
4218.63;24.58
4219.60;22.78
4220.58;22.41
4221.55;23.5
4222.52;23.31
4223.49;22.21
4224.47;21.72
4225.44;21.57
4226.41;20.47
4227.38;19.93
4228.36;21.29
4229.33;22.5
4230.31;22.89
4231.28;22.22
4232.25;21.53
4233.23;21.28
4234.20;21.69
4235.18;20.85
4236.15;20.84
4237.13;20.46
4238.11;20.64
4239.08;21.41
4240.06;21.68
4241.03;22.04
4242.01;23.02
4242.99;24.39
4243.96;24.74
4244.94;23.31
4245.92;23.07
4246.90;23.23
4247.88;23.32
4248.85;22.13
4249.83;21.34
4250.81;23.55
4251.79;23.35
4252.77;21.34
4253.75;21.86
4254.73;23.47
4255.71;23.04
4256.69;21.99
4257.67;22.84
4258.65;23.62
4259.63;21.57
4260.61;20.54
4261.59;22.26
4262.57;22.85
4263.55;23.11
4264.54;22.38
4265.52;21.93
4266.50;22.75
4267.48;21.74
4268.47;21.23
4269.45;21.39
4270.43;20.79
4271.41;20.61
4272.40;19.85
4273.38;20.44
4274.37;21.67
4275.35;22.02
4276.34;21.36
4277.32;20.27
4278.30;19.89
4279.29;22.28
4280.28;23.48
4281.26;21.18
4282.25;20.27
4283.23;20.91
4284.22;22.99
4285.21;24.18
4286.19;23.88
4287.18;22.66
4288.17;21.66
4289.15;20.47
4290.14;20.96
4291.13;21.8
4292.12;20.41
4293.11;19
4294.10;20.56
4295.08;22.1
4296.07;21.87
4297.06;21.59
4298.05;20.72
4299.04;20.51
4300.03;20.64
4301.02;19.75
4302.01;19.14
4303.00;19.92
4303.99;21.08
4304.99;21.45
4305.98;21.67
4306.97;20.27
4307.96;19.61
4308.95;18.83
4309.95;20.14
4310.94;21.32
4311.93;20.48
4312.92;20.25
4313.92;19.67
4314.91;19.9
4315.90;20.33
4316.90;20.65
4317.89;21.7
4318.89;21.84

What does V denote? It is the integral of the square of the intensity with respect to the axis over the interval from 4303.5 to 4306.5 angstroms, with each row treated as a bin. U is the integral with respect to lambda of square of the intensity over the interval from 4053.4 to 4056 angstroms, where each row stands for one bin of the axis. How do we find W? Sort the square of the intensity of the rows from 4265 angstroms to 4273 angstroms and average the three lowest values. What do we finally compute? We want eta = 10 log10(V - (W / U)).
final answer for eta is 31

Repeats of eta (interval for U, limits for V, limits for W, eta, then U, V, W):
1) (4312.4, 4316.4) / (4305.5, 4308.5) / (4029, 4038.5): 31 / 1607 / 1263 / 440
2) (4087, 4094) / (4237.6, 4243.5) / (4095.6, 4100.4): 35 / 3352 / 2920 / 220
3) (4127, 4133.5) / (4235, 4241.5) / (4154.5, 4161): 35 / 3171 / 2910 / 489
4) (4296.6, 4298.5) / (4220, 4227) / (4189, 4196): 35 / 851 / 3439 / 457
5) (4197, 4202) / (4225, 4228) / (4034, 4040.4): 31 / 2308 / 1283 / 590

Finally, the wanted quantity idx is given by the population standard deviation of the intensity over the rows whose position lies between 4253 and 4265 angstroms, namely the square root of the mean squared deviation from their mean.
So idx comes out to 0.84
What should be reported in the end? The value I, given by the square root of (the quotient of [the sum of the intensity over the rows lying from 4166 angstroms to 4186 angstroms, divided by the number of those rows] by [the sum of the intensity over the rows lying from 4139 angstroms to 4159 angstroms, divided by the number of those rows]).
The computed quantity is 0.99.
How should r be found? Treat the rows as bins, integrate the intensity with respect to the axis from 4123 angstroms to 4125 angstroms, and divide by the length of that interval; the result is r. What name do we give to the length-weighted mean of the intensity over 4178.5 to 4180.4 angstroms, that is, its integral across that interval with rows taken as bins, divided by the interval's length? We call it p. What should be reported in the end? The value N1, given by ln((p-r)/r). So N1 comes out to -5.58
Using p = 24.6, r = 24.6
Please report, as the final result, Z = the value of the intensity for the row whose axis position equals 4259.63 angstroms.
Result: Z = 21.57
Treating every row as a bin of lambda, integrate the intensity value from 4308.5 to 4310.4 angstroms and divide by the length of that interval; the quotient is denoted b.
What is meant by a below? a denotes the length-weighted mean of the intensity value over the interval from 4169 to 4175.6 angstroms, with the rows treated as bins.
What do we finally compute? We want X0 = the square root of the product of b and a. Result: 20.6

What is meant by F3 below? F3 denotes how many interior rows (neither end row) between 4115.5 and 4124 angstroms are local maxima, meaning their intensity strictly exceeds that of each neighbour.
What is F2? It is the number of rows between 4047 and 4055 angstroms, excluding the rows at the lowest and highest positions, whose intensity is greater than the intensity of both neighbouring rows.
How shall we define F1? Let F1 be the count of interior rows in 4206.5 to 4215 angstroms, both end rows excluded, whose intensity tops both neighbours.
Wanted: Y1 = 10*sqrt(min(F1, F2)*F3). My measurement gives 14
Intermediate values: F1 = 2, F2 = 2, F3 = 1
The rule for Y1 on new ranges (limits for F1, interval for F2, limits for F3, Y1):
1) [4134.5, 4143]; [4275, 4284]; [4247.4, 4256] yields 14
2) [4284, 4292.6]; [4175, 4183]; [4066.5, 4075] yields 14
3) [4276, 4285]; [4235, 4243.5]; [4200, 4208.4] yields 0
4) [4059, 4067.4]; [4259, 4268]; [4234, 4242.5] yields 0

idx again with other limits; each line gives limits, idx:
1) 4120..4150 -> 1.22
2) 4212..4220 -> 1.08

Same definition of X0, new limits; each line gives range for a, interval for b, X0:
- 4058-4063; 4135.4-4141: 23.6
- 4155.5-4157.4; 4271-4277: 21.6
